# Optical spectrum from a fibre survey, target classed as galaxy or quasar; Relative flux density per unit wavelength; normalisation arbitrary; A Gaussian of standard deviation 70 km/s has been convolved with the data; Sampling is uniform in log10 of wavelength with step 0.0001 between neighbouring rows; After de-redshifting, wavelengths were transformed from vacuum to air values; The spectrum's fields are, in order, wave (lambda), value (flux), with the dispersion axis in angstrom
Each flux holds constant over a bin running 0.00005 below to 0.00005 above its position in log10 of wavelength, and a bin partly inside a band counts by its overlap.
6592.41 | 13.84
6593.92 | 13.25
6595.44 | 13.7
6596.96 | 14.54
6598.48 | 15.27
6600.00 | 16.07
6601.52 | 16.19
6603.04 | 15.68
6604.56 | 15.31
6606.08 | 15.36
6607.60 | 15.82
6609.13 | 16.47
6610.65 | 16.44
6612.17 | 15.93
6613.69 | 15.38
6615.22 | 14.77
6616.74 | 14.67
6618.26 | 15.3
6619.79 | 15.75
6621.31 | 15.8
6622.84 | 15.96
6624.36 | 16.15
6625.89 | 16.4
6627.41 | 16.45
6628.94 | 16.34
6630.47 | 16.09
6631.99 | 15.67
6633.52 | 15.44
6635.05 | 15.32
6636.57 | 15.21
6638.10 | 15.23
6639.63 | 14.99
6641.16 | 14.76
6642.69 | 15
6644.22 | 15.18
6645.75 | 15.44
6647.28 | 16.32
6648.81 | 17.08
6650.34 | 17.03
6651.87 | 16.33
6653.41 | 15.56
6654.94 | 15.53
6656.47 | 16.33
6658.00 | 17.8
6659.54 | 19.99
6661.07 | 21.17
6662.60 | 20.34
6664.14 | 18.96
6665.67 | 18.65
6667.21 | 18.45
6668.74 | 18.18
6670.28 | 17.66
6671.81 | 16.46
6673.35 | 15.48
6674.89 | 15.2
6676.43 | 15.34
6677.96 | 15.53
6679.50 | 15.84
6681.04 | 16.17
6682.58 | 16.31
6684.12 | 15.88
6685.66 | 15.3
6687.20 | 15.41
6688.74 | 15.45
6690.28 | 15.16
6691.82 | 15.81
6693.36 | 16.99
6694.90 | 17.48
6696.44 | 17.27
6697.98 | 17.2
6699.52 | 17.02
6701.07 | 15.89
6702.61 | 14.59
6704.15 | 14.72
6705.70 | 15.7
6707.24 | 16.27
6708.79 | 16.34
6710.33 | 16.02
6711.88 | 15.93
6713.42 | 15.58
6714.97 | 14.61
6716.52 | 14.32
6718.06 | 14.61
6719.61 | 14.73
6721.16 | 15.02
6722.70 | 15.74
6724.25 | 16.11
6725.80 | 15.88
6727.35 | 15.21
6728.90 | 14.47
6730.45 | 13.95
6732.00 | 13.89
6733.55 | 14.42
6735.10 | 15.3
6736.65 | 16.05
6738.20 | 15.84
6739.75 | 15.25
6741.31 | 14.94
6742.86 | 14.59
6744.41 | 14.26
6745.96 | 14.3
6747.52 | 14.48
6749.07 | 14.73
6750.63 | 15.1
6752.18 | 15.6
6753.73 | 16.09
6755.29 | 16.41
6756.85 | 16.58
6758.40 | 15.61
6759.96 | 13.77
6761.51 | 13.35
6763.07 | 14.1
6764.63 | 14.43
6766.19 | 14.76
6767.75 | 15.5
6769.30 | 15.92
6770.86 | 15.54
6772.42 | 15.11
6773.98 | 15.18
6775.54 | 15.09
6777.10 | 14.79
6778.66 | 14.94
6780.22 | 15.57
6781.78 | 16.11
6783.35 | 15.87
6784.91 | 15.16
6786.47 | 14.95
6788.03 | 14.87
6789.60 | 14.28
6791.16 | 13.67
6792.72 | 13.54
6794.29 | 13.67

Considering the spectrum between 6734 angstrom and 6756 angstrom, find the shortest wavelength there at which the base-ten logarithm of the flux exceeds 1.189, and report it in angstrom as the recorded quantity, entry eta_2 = 6736.65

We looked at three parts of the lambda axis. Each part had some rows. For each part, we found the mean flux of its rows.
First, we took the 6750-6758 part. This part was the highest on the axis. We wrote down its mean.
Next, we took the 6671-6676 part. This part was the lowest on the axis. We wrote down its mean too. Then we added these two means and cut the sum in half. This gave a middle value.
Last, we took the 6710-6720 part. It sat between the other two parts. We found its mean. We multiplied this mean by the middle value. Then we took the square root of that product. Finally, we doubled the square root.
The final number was 30.9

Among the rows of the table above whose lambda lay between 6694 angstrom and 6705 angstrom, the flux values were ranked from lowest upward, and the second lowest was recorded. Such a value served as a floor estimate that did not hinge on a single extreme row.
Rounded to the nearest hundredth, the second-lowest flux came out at 14.72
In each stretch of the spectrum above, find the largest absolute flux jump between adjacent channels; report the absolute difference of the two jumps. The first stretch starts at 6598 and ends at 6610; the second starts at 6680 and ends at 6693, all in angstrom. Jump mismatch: 0.15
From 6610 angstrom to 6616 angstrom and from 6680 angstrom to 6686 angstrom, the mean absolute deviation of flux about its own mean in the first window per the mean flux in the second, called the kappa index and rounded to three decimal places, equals 0.035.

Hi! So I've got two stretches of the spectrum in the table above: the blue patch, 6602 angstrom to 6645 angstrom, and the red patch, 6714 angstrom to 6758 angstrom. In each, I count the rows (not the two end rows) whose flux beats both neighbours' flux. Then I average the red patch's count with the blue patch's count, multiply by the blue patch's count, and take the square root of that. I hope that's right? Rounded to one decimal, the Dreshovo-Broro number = 2.7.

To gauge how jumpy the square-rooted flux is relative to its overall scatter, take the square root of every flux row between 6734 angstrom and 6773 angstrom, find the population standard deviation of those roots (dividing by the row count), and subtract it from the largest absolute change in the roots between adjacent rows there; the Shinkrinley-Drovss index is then 0.14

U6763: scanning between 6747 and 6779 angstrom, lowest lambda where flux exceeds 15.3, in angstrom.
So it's 6752.18 angstrom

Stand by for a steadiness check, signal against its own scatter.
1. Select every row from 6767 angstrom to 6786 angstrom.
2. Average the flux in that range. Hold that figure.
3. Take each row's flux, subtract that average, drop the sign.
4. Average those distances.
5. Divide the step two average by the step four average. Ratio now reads 43.6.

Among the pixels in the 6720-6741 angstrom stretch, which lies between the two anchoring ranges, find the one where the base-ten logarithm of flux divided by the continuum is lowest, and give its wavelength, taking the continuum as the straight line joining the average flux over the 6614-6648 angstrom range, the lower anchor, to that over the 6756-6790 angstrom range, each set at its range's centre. 6732.00 angstrom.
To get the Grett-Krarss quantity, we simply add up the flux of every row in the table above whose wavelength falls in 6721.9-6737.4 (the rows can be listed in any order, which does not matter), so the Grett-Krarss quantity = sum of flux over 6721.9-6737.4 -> 151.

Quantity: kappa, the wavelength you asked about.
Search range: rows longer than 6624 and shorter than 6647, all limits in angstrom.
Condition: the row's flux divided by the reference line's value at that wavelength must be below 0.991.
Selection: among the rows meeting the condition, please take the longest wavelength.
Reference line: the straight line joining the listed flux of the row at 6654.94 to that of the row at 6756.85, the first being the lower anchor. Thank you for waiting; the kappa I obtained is 6644.22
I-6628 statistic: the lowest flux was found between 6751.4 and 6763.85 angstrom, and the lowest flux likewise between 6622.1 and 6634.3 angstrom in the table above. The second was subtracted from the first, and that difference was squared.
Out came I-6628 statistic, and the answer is 4.4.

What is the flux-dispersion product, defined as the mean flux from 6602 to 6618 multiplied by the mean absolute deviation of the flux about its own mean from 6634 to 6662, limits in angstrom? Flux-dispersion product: 19.6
